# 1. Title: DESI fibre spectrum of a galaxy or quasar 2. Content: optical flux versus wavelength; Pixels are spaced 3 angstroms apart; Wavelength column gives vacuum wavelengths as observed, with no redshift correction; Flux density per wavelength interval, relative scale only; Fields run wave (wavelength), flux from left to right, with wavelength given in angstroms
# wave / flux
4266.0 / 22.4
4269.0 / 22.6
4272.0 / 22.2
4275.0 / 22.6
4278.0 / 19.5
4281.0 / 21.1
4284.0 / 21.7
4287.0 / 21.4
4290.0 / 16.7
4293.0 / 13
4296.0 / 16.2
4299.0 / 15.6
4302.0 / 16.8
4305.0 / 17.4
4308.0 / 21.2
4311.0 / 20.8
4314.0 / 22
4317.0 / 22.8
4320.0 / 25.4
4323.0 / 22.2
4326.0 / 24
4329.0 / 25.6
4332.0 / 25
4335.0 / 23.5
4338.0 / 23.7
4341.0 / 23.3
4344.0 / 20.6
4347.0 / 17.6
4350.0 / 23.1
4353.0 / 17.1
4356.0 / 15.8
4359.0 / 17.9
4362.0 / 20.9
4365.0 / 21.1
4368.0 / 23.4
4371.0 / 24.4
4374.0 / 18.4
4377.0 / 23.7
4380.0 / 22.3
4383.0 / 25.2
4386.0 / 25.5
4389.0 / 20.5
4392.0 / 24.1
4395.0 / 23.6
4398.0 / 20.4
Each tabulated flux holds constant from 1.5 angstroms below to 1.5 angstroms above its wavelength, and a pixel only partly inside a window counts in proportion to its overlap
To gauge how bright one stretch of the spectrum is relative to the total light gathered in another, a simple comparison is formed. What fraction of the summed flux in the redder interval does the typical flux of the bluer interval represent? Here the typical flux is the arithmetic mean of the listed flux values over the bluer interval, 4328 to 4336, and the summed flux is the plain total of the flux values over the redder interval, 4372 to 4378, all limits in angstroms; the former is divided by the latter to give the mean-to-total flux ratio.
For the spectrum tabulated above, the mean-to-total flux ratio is 0.59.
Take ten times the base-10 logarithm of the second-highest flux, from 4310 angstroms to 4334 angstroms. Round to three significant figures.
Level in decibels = 14.0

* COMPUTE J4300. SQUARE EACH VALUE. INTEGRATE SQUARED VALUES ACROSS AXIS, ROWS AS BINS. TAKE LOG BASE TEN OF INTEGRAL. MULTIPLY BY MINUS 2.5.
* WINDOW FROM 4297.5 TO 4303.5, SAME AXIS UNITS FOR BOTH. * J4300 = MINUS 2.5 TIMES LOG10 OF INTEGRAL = -8.0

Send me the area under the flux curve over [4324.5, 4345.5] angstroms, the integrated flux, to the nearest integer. 497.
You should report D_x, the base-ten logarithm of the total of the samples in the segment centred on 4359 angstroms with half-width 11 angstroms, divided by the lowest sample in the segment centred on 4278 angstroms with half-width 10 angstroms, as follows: 0.85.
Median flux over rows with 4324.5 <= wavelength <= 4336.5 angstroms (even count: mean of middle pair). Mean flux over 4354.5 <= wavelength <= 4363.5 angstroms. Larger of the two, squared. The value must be 600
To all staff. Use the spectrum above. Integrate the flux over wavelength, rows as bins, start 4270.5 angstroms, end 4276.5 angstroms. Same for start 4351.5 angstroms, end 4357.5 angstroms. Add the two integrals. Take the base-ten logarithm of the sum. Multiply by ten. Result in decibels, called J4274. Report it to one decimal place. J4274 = 23.7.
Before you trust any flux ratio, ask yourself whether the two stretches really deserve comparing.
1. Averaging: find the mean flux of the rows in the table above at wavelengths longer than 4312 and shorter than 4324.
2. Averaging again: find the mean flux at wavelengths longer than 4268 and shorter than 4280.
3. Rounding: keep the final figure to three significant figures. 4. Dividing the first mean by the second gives 1.06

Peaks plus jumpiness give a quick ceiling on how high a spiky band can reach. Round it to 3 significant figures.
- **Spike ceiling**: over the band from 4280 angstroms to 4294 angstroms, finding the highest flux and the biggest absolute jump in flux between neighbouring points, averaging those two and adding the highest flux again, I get 34.9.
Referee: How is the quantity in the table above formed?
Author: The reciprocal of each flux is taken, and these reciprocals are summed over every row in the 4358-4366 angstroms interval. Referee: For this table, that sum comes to 0.15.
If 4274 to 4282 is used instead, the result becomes 0.14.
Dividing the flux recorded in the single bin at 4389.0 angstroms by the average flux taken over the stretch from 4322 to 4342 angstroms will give 0.9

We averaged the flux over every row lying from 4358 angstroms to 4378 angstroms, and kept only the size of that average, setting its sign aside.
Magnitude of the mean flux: 21.4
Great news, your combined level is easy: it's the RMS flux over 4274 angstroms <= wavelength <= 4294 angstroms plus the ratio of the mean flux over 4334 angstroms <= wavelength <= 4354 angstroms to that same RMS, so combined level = 20.8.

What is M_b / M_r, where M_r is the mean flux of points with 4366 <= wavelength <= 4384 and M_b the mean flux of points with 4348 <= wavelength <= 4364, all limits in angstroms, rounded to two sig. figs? 0.83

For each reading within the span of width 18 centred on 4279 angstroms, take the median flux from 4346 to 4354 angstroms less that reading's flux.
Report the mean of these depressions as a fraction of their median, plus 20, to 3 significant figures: 21.0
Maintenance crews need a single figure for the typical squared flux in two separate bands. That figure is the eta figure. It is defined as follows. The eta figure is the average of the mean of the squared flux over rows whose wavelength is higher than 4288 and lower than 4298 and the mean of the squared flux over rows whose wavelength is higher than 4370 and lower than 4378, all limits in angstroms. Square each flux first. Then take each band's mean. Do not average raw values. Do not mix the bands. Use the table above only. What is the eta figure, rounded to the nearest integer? 368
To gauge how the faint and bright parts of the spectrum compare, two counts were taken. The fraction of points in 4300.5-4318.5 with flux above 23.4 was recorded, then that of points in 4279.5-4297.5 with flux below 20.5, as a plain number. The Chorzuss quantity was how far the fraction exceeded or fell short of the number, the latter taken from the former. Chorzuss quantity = -3.0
